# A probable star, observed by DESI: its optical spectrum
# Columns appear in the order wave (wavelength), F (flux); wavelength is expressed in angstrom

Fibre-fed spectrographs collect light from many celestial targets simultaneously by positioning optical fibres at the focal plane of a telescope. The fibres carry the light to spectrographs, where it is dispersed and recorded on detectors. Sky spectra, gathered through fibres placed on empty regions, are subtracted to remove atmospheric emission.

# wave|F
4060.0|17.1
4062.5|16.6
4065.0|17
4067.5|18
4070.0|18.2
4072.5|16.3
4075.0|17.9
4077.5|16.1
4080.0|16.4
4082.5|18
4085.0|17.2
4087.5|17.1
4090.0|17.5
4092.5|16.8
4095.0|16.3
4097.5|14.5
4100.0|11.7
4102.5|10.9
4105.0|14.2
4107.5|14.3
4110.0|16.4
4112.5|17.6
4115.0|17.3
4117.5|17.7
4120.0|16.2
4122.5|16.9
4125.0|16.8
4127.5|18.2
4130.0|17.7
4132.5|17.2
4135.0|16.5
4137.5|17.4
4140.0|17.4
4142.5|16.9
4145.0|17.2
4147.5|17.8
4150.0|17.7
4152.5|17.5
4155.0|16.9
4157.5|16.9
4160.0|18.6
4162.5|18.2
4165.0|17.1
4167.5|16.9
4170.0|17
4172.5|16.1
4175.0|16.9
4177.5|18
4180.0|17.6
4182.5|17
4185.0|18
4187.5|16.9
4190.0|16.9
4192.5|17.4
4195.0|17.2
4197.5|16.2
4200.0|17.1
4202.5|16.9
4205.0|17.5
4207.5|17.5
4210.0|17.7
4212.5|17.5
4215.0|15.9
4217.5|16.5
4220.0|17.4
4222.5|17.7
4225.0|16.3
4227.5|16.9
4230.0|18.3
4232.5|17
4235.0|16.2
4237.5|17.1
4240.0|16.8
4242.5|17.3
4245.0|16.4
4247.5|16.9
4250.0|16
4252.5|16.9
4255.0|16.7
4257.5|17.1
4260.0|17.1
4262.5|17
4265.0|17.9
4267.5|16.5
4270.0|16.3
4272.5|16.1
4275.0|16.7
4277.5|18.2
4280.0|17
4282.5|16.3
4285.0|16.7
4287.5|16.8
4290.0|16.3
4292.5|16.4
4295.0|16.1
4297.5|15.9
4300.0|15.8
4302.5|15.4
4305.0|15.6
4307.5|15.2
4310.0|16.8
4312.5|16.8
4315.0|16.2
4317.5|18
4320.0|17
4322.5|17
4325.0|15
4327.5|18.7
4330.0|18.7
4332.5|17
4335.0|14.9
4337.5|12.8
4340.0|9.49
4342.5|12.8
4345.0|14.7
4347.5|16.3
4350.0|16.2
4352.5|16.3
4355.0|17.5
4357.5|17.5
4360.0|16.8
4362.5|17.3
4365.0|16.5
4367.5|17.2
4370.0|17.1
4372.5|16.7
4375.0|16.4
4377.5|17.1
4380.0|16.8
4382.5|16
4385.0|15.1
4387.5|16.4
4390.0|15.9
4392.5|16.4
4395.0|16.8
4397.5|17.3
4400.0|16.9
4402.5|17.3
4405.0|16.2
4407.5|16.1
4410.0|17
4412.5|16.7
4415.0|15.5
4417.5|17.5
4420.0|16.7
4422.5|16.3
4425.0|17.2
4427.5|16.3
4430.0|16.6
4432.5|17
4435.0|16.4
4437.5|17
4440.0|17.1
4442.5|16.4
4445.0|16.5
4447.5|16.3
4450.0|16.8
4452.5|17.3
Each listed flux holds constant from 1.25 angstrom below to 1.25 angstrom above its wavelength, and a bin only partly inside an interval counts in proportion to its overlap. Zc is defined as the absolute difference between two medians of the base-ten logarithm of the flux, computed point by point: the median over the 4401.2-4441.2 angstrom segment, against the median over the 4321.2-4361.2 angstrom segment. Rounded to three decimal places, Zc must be 0.011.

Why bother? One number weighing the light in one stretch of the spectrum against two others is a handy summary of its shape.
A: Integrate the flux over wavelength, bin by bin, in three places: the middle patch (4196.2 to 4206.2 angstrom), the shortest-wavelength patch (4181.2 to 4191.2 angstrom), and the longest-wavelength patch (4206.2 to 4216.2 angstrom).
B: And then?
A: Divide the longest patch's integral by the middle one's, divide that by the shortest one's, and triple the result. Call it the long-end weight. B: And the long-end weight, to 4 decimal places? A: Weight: 0.0177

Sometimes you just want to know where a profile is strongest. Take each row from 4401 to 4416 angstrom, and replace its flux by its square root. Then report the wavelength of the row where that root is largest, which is 4402.5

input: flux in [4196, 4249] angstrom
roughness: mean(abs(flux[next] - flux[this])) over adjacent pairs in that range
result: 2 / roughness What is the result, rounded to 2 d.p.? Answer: 2.84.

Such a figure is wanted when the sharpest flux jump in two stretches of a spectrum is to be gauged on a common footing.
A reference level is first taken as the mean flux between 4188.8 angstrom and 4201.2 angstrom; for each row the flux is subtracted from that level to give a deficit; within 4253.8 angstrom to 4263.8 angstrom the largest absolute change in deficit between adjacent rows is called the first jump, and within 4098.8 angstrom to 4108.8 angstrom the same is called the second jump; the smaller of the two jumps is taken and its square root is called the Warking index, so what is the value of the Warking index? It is 0.63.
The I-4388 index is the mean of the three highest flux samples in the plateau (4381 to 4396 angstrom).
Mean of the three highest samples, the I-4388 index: 16.5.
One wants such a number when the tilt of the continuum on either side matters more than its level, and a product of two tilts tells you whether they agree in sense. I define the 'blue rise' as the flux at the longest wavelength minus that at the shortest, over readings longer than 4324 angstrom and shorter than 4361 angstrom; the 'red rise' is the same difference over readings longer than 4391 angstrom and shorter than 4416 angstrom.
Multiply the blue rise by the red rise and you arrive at -1.6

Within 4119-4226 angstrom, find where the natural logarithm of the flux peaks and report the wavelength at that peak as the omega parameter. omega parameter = 4160.0 angstrom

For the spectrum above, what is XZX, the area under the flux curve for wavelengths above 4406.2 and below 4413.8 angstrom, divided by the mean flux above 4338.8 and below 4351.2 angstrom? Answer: 9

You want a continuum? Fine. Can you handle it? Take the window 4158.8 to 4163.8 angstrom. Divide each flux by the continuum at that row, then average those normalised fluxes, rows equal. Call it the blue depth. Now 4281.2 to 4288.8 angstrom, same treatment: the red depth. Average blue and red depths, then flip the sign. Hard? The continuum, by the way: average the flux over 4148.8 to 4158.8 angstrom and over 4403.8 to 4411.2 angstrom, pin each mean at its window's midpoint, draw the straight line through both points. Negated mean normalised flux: -1.03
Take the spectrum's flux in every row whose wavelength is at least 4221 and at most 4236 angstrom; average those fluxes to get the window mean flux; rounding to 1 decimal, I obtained 17.1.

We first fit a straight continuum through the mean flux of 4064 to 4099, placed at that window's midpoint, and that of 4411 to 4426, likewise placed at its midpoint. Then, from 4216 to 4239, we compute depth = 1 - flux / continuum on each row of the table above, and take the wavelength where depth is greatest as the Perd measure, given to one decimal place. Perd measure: 4235.0 angstrom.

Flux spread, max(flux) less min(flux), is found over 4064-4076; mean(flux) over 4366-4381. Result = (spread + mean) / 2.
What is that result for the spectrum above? 9.39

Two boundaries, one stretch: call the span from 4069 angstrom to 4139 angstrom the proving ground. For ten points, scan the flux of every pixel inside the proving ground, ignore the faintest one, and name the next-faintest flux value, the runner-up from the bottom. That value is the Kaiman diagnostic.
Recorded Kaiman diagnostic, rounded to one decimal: 11.7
